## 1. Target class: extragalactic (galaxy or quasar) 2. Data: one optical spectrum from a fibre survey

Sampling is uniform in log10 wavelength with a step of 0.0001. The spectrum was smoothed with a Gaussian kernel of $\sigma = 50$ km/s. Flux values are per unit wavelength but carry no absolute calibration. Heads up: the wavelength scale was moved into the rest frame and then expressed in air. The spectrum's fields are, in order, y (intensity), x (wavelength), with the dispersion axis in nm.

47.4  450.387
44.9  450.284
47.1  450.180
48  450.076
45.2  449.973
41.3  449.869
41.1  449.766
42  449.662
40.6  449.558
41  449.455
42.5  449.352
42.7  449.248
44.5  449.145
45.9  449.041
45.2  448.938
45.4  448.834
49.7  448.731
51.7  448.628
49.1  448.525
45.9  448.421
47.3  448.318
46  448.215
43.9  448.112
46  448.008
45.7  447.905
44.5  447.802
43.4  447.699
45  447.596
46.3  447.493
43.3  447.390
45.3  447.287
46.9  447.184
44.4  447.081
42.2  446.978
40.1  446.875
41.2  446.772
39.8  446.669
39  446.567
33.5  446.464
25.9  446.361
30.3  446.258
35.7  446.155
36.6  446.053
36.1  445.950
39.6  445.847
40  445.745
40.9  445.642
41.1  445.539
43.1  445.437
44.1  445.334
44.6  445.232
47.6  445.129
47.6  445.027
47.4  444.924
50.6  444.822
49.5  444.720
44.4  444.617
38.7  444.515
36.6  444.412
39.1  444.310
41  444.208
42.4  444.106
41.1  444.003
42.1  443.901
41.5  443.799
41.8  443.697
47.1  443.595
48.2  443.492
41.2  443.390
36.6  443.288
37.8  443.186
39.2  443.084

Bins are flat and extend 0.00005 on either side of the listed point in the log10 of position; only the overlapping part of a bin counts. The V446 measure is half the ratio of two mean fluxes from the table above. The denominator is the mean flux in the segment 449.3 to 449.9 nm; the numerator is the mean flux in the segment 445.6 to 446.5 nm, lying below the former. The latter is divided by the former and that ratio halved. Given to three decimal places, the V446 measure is 0.427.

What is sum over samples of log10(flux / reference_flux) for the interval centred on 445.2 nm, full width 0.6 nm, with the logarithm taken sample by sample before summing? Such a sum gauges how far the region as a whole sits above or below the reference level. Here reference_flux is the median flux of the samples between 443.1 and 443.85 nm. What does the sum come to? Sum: 0.25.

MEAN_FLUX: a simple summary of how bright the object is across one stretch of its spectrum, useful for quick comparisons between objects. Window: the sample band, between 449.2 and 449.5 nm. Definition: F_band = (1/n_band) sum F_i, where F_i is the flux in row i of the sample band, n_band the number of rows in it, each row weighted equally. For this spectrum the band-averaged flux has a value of 42.1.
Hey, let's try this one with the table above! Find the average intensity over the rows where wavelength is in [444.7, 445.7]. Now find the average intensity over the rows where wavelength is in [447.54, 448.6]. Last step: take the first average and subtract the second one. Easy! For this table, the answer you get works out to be 0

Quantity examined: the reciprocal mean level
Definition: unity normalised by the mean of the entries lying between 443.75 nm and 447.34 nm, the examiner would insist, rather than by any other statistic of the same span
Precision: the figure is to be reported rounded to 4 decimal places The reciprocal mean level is 0.0243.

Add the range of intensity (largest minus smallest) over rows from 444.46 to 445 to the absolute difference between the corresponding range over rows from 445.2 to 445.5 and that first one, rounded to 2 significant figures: 22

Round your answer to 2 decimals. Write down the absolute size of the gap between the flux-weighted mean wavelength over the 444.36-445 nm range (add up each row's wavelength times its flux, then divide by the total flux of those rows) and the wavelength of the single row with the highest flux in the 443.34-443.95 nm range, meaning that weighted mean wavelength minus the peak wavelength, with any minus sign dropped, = 1.19 nm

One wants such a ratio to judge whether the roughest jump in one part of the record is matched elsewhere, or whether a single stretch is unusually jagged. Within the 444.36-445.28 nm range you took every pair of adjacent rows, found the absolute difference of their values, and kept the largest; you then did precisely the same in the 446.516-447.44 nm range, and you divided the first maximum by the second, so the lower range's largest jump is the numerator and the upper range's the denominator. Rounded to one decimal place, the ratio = 2.3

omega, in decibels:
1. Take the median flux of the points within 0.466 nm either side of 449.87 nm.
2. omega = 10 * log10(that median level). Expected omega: 16.2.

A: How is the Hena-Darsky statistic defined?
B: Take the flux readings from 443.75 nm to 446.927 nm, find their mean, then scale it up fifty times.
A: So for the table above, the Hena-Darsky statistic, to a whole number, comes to 2034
